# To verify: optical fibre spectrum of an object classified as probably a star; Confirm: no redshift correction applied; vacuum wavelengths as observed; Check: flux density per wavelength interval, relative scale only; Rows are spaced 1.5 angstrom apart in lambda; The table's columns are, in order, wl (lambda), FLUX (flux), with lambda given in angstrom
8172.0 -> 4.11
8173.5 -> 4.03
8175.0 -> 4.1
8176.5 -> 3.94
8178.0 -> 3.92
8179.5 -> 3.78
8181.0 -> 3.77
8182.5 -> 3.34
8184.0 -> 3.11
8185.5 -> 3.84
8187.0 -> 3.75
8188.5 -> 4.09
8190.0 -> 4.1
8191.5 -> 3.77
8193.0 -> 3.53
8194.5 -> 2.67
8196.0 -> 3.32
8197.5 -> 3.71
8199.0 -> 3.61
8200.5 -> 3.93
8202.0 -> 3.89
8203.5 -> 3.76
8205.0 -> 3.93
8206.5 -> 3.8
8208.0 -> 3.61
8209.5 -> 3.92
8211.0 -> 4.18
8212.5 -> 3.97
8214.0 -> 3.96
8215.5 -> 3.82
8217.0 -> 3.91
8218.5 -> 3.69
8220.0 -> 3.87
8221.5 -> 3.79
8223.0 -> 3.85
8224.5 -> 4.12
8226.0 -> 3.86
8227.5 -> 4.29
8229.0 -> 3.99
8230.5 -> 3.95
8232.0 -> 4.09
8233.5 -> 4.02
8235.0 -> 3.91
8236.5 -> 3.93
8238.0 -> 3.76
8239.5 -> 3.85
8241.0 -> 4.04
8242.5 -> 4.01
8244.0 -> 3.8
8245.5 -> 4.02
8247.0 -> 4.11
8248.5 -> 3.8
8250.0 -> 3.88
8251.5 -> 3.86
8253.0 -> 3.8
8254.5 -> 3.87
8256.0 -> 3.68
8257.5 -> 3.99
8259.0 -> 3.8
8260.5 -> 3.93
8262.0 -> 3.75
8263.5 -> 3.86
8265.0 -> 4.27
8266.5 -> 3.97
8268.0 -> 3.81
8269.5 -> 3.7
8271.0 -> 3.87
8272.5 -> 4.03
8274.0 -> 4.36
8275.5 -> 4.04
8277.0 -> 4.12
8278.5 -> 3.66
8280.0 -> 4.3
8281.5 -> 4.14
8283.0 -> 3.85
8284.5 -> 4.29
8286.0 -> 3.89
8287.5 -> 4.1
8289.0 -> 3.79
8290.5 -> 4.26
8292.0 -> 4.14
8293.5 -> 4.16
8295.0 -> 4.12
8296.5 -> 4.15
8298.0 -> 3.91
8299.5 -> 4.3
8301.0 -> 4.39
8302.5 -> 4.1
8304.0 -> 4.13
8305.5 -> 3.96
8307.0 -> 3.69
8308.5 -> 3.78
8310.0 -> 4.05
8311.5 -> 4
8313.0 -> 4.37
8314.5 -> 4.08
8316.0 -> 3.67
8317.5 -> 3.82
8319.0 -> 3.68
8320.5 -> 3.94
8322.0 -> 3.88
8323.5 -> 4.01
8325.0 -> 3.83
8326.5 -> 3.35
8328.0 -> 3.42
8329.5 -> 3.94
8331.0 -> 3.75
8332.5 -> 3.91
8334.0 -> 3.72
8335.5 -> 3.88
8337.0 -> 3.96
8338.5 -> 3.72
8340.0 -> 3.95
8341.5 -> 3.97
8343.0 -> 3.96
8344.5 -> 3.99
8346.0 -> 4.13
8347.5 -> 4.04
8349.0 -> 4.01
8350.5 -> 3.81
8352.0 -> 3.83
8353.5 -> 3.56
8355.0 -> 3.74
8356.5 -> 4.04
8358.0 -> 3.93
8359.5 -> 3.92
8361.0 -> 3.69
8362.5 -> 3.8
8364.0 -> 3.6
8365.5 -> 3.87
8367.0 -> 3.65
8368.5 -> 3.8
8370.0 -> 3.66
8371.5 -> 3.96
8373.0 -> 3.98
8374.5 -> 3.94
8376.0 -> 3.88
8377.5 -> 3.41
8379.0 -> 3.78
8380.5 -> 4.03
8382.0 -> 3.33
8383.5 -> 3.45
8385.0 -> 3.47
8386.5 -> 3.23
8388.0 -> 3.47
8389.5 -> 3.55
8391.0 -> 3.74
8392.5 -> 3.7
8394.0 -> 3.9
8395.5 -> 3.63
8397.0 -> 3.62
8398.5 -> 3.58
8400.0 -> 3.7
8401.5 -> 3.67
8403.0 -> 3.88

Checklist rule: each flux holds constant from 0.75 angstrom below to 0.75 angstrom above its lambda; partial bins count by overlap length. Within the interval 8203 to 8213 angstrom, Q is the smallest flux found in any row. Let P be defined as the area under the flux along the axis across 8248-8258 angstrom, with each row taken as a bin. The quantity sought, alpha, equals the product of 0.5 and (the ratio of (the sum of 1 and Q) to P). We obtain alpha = 0.060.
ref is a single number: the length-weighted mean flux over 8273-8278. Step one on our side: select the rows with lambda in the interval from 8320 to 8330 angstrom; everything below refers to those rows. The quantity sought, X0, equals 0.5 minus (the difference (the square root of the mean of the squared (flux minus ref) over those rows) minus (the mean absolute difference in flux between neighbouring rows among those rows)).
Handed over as 0.29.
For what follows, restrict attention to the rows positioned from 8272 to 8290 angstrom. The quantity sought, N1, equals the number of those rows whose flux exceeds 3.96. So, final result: 8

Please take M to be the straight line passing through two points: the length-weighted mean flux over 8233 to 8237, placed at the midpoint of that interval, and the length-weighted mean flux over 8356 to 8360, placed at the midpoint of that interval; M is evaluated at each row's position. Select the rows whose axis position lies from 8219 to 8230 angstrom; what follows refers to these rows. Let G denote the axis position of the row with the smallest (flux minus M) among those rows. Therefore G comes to 8221.5 angstrom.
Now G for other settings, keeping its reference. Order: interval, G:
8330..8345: 8338.5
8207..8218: 8208.0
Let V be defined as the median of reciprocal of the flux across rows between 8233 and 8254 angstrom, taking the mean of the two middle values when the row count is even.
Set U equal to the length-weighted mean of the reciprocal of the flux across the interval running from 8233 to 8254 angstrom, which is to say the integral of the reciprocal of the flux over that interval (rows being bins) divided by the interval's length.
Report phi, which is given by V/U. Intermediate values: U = 0.256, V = 0.257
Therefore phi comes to 1.00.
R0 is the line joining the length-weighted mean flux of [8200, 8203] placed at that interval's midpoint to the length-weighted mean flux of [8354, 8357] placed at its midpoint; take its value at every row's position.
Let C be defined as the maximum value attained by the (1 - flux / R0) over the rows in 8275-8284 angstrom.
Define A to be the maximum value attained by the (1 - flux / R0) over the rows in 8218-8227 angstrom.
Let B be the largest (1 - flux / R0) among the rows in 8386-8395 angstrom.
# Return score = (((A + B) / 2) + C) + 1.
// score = 1.16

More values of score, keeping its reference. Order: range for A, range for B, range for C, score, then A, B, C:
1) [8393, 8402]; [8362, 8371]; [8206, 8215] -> 1.14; 0.07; 0.06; 0.073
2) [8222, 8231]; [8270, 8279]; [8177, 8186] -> 1.24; 0.01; 0.05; 0.203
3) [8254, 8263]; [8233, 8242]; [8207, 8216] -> 1.11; 0.05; 0.03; 0.073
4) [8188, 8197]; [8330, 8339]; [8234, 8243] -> 1.21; 0.32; 0.04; 0.032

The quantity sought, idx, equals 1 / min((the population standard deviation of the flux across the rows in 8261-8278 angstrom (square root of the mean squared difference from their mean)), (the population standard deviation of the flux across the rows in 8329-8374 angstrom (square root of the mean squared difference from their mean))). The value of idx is 7.0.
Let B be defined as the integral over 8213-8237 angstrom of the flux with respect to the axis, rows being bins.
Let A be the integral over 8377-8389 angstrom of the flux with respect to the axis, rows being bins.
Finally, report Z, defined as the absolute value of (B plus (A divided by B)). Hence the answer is 95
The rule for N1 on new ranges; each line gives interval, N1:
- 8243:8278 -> 9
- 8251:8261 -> 1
